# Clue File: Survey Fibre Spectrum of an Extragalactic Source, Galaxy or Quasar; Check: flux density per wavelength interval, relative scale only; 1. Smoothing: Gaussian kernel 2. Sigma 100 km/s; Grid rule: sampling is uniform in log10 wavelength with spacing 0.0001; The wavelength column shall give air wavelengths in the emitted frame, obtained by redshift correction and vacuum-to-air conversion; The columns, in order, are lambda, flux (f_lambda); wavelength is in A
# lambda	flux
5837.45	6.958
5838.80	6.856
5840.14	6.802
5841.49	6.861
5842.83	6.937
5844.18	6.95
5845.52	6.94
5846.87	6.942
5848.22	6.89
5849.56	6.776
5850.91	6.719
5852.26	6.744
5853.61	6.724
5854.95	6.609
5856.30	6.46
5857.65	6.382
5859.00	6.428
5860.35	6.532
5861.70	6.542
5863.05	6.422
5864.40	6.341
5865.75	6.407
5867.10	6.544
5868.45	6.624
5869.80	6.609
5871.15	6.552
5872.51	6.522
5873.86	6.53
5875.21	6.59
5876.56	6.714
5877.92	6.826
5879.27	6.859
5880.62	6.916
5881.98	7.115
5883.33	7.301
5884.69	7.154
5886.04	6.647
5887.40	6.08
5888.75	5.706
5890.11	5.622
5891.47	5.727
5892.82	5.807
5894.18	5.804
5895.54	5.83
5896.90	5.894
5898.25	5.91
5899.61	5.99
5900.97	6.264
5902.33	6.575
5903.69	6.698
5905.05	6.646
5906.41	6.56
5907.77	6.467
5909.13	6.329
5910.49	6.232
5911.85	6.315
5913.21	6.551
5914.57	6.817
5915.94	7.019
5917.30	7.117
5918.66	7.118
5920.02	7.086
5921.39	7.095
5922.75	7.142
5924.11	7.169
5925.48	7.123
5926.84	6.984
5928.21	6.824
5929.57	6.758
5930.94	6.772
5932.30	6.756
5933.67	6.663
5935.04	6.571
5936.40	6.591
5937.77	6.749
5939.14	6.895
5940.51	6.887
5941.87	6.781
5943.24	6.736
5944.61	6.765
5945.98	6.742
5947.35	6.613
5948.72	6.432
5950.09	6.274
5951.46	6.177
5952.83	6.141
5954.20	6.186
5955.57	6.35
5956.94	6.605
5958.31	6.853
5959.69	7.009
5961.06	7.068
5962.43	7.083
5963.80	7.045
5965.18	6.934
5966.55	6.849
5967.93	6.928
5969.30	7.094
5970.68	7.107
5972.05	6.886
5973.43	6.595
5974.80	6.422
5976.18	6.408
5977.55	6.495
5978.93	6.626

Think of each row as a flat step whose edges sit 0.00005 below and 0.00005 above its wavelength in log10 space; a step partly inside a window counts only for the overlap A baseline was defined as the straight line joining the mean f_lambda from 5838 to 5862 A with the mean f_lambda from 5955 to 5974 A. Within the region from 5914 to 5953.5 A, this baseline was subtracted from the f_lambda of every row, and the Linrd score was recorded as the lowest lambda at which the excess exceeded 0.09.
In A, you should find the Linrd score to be 5915.94 A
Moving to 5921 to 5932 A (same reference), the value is 5921.39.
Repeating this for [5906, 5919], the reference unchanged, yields 5915.94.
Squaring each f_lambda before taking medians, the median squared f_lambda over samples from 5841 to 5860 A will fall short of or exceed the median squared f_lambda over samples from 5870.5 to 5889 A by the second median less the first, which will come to -1.1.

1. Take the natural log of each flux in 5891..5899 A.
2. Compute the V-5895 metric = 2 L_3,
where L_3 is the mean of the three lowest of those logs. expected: 3.51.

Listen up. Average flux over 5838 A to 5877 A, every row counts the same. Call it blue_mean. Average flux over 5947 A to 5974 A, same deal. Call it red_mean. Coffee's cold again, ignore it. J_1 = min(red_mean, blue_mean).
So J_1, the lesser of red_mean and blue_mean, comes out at 6.65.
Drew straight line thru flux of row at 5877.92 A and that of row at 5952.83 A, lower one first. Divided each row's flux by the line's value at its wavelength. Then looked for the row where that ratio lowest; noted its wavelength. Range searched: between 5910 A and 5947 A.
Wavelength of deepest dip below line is 5910.49 A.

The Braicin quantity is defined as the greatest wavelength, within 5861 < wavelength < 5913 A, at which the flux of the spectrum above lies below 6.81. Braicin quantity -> 5911.85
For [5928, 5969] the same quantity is 5956.94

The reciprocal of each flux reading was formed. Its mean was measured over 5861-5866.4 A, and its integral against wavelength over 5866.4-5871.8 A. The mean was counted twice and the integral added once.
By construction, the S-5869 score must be 1.13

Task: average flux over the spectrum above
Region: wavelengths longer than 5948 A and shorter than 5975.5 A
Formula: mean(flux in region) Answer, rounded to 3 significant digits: 6.70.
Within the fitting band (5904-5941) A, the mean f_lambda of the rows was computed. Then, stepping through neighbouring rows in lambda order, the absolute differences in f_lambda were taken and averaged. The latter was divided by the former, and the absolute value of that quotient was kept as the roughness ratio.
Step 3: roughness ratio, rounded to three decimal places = 0.013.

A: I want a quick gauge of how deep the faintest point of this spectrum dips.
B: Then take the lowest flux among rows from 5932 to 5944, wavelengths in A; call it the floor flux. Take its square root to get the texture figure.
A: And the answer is 2.56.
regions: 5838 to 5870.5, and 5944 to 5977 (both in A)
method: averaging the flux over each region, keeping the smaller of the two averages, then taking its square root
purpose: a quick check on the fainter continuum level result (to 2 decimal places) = 2.58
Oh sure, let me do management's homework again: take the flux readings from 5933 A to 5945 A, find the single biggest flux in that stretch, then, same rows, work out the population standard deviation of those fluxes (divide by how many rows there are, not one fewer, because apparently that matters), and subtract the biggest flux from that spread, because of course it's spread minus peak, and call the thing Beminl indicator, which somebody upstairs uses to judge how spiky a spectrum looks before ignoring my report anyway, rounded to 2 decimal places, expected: -6.79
